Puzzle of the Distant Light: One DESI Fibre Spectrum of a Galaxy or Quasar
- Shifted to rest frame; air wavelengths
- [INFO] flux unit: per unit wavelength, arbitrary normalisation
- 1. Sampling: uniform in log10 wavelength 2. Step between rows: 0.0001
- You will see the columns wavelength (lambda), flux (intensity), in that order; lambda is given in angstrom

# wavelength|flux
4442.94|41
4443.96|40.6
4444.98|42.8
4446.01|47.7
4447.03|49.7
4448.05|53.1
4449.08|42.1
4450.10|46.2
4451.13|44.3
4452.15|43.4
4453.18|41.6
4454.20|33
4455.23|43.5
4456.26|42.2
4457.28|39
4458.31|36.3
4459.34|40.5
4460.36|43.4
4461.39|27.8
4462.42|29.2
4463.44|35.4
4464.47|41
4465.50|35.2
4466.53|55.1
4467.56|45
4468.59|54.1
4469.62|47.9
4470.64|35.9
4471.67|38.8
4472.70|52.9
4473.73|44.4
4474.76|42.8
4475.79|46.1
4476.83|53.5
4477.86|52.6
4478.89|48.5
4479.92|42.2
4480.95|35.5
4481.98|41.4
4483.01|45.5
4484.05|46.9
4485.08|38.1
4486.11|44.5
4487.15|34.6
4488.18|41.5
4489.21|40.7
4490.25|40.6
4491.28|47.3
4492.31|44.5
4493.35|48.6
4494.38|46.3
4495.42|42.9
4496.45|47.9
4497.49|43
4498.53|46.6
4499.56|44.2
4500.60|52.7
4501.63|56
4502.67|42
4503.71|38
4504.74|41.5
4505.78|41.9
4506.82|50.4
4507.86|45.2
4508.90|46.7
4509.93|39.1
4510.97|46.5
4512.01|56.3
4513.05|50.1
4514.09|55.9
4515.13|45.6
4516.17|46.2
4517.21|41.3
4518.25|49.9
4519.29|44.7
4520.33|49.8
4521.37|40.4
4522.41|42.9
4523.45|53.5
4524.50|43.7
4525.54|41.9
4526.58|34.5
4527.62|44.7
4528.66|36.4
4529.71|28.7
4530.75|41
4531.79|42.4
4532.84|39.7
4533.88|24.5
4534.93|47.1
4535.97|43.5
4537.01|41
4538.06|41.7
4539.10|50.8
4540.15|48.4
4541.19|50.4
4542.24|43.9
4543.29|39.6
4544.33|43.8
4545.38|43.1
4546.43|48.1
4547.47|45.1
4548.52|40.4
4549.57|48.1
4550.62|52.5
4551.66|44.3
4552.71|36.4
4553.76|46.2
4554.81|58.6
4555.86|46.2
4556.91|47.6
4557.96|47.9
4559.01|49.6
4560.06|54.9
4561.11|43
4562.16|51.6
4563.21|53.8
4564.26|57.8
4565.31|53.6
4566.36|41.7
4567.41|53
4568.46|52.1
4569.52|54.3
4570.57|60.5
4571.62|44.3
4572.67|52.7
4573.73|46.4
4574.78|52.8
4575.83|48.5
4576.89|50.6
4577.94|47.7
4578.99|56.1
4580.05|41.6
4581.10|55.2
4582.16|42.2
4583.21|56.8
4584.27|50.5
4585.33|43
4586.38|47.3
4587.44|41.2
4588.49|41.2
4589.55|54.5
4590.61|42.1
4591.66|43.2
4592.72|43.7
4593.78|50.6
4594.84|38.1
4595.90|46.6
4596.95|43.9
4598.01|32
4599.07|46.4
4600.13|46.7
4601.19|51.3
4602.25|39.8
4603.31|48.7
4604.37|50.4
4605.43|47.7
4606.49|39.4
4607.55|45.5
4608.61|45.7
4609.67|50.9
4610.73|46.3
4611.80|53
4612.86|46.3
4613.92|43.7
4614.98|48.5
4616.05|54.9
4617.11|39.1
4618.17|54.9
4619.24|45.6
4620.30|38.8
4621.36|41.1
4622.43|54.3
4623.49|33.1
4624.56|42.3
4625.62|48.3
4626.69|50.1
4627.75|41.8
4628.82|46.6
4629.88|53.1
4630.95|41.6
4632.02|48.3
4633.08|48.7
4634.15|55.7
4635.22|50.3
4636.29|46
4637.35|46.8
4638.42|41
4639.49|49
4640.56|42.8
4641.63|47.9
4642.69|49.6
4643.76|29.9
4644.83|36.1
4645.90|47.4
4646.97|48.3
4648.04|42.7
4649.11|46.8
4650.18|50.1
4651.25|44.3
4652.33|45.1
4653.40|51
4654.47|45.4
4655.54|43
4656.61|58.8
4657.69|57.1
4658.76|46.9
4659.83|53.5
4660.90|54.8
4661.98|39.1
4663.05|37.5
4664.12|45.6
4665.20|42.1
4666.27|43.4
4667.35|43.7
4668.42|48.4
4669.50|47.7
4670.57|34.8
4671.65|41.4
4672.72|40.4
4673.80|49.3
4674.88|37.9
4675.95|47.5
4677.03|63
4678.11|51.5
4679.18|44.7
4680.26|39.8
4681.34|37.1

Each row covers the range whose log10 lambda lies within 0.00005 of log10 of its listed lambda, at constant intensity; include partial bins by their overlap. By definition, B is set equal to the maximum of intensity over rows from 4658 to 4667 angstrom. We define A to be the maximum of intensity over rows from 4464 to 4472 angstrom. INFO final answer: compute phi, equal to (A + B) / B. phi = 2.01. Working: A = 55.1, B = 54.8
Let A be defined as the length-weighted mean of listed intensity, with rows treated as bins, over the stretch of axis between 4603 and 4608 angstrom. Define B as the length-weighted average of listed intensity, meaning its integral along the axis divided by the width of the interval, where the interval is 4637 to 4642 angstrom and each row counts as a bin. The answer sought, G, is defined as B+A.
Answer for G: 91.6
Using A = 46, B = 45.3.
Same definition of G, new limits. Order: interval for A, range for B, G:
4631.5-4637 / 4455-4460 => 90.0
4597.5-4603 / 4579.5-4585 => 92.4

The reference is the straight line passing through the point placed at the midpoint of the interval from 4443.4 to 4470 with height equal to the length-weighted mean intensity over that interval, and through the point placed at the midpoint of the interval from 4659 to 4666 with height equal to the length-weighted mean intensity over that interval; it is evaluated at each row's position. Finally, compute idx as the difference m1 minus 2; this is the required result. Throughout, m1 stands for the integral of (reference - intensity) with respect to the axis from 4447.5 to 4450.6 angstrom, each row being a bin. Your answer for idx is -18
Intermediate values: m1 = -16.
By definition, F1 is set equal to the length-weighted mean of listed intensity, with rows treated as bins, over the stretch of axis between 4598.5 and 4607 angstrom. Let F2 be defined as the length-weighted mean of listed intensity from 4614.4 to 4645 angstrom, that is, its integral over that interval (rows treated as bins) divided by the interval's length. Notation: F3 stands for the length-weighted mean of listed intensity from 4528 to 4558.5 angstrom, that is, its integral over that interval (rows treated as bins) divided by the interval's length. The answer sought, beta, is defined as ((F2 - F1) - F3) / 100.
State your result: -0.44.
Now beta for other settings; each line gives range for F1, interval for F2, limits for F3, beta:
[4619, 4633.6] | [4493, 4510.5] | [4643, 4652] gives -0.43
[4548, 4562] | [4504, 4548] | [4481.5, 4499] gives -0.47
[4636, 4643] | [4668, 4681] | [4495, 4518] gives -0.47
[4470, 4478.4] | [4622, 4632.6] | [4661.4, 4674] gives -0.43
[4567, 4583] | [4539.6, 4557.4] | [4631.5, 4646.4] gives -0.50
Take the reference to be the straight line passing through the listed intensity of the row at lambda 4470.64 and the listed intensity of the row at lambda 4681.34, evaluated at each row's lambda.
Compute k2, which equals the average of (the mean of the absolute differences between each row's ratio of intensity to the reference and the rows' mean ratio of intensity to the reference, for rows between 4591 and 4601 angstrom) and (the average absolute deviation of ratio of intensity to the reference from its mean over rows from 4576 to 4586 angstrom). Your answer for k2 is 0.121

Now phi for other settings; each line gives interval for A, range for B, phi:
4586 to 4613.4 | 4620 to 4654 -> 1.98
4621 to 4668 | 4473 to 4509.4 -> 2.05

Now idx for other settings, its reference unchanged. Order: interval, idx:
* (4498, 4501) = -16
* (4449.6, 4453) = -9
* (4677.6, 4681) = 1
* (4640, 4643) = -6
